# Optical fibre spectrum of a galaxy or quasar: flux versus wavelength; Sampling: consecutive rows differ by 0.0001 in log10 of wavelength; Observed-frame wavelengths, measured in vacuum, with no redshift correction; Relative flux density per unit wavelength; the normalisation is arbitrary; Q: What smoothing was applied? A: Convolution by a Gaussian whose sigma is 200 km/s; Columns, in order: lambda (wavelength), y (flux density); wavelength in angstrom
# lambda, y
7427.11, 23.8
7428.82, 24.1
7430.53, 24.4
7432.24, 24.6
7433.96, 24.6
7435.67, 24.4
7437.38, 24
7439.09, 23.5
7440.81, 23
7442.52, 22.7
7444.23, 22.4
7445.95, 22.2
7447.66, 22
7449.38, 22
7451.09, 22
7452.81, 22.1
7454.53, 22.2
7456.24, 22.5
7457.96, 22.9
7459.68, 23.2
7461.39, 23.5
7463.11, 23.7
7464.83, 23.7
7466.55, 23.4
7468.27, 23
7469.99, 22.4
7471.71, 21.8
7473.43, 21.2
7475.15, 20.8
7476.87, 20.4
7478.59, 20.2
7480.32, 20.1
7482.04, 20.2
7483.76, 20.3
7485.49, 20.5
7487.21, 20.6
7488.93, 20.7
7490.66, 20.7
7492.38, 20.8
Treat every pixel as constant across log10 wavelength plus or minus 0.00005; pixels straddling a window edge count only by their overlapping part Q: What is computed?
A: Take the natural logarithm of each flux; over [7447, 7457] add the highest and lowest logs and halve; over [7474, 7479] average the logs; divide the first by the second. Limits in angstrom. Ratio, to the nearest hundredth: 1.03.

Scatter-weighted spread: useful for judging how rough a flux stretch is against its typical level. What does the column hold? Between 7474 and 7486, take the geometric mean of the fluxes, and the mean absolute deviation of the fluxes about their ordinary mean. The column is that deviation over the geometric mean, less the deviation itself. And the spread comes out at -0.17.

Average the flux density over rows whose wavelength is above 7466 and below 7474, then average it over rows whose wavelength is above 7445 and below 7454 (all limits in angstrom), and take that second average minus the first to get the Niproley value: 0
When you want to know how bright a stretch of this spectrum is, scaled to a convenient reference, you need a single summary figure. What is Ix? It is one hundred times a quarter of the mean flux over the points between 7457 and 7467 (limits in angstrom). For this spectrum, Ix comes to 585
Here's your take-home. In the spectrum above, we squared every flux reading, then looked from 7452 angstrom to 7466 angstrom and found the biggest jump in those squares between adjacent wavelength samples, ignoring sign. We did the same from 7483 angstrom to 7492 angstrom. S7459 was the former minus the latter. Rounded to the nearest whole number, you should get 10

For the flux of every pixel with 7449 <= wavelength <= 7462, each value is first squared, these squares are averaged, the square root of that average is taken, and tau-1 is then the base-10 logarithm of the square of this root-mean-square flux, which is 2.71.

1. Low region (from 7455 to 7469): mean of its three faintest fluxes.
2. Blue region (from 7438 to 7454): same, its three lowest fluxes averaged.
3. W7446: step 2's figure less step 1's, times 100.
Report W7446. -80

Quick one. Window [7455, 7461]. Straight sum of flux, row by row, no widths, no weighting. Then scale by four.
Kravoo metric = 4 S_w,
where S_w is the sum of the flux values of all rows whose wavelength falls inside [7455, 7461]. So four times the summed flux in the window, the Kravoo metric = 274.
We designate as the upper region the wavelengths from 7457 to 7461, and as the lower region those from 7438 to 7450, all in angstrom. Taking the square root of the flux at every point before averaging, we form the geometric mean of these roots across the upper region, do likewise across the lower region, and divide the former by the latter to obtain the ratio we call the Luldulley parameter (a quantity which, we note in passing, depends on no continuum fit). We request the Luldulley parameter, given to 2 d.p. 1.01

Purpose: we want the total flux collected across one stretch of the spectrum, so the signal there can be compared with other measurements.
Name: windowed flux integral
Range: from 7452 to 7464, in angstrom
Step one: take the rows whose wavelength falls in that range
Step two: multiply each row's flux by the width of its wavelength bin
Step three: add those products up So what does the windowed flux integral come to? 275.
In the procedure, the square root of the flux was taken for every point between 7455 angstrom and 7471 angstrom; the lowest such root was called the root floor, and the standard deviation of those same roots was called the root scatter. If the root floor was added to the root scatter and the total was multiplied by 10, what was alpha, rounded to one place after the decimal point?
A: 47.8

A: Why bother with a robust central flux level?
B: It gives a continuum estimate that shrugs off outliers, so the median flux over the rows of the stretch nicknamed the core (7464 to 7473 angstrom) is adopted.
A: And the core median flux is 23.0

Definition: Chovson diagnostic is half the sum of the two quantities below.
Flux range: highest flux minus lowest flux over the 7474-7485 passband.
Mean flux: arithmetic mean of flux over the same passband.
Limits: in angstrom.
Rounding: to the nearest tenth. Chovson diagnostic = 10.5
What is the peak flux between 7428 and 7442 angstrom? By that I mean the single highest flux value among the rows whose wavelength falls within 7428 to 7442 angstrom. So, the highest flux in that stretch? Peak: 24.6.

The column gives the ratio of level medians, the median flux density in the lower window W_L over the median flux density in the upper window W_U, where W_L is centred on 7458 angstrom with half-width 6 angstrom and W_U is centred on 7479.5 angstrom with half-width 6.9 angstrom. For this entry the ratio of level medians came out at 1.13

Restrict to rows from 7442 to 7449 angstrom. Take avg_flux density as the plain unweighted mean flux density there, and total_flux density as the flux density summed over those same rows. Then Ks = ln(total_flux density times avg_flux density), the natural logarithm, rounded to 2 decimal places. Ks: 7.60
